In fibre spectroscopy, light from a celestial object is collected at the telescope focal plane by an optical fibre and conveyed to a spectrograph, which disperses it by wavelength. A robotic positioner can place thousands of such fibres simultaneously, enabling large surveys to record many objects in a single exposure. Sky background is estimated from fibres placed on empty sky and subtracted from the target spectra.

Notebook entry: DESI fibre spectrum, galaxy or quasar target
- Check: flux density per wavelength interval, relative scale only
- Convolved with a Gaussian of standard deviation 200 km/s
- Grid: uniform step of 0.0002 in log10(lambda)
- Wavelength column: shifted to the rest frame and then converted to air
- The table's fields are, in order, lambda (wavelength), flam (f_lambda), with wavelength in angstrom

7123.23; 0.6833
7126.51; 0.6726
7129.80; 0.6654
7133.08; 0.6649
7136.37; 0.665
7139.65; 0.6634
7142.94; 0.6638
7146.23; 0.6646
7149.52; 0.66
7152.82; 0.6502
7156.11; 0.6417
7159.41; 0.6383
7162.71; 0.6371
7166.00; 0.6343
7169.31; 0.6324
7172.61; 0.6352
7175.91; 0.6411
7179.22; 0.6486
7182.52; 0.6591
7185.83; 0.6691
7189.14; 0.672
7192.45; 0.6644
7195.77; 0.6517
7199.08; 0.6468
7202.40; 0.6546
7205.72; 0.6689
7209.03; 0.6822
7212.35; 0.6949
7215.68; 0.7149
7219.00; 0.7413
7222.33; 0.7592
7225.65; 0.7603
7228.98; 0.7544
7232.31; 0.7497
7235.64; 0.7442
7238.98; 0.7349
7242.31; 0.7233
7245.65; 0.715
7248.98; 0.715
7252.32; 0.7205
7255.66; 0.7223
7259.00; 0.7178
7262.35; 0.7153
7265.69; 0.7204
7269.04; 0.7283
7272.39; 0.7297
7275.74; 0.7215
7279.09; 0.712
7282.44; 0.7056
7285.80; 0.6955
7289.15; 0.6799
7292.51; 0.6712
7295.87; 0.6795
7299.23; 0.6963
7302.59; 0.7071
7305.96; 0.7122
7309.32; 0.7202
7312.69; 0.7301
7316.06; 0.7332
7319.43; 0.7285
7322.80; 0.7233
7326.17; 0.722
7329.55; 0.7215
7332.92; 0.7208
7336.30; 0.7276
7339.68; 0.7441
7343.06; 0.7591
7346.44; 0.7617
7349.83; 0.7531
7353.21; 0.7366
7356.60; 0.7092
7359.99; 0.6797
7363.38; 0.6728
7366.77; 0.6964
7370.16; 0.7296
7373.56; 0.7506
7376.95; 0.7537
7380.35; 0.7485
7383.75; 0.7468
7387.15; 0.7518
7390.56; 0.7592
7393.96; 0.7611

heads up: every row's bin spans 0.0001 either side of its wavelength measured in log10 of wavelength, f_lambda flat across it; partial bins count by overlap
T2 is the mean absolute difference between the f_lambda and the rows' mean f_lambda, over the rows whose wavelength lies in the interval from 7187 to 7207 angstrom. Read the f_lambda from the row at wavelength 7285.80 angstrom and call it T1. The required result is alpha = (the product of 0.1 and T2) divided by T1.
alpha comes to 0.0013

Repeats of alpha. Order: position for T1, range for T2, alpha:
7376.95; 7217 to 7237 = 0.0009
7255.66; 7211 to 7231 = 0.0030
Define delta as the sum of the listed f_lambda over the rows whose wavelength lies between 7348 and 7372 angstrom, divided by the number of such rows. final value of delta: 0.711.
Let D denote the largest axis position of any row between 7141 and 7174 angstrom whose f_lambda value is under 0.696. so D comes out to 7172.61 angstrom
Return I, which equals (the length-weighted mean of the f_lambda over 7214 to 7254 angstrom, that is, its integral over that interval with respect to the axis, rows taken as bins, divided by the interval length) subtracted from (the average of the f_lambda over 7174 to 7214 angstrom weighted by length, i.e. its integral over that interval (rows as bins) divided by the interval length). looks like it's -0.07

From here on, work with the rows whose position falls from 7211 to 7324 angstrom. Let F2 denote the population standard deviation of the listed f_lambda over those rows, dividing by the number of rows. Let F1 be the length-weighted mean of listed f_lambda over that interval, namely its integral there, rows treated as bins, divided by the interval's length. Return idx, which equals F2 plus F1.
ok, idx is 0.74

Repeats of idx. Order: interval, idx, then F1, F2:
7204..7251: 0.75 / 0.726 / 0.028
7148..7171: 0.65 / 0.642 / 0.009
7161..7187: 0.66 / 0.644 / 0.012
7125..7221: 0.69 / 0.662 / 0.024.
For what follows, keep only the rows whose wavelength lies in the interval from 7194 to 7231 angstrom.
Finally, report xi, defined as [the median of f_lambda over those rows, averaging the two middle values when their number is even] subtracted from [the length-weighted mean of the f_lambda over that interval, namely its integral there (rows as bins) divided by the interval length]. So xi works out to 0.008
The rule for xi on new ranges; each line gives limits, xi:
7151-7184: 0.002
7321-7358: 0.007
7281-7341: -0.009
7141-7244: 0.016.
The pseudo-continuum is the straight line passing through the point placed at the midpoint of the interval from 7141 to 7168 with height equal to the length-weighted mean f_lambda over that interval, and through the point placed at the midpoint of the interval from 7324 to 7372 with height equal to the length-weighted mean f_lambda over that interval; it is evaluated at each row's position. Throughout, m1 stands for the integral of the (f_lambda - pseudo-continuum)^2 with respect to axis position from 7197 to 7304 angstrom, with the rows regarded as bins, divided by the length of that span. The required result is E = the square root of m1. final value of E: 0.041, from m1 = 0.0017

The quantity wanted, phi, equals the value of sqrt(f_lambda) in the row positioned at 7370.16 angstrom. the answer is 0.854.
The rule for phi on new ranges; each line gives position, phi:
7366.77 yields 0.835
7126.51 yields 0.820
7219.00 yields 0.861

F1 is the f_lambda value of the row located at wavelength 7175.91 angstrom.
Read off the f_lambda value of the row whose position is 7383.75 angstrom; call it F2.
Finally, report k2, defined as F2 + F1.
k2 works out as 1.39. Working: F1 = 0.6411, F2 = 0.7468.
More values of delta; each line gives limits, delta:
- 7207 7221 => 0.708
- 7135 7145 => 0.664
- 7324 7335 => 0.721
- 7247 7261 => 0.719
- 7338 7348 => 0.755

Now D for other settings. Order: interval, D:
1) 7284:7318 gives 7295.87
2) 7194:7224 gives 7212.35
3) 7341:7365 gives 7363.38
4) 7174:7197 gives 7195.77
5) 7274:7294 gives 7292.51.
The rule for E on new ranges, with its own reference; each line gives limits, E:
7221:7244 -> 0.069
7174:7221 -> 0.025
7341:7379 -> 0.032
